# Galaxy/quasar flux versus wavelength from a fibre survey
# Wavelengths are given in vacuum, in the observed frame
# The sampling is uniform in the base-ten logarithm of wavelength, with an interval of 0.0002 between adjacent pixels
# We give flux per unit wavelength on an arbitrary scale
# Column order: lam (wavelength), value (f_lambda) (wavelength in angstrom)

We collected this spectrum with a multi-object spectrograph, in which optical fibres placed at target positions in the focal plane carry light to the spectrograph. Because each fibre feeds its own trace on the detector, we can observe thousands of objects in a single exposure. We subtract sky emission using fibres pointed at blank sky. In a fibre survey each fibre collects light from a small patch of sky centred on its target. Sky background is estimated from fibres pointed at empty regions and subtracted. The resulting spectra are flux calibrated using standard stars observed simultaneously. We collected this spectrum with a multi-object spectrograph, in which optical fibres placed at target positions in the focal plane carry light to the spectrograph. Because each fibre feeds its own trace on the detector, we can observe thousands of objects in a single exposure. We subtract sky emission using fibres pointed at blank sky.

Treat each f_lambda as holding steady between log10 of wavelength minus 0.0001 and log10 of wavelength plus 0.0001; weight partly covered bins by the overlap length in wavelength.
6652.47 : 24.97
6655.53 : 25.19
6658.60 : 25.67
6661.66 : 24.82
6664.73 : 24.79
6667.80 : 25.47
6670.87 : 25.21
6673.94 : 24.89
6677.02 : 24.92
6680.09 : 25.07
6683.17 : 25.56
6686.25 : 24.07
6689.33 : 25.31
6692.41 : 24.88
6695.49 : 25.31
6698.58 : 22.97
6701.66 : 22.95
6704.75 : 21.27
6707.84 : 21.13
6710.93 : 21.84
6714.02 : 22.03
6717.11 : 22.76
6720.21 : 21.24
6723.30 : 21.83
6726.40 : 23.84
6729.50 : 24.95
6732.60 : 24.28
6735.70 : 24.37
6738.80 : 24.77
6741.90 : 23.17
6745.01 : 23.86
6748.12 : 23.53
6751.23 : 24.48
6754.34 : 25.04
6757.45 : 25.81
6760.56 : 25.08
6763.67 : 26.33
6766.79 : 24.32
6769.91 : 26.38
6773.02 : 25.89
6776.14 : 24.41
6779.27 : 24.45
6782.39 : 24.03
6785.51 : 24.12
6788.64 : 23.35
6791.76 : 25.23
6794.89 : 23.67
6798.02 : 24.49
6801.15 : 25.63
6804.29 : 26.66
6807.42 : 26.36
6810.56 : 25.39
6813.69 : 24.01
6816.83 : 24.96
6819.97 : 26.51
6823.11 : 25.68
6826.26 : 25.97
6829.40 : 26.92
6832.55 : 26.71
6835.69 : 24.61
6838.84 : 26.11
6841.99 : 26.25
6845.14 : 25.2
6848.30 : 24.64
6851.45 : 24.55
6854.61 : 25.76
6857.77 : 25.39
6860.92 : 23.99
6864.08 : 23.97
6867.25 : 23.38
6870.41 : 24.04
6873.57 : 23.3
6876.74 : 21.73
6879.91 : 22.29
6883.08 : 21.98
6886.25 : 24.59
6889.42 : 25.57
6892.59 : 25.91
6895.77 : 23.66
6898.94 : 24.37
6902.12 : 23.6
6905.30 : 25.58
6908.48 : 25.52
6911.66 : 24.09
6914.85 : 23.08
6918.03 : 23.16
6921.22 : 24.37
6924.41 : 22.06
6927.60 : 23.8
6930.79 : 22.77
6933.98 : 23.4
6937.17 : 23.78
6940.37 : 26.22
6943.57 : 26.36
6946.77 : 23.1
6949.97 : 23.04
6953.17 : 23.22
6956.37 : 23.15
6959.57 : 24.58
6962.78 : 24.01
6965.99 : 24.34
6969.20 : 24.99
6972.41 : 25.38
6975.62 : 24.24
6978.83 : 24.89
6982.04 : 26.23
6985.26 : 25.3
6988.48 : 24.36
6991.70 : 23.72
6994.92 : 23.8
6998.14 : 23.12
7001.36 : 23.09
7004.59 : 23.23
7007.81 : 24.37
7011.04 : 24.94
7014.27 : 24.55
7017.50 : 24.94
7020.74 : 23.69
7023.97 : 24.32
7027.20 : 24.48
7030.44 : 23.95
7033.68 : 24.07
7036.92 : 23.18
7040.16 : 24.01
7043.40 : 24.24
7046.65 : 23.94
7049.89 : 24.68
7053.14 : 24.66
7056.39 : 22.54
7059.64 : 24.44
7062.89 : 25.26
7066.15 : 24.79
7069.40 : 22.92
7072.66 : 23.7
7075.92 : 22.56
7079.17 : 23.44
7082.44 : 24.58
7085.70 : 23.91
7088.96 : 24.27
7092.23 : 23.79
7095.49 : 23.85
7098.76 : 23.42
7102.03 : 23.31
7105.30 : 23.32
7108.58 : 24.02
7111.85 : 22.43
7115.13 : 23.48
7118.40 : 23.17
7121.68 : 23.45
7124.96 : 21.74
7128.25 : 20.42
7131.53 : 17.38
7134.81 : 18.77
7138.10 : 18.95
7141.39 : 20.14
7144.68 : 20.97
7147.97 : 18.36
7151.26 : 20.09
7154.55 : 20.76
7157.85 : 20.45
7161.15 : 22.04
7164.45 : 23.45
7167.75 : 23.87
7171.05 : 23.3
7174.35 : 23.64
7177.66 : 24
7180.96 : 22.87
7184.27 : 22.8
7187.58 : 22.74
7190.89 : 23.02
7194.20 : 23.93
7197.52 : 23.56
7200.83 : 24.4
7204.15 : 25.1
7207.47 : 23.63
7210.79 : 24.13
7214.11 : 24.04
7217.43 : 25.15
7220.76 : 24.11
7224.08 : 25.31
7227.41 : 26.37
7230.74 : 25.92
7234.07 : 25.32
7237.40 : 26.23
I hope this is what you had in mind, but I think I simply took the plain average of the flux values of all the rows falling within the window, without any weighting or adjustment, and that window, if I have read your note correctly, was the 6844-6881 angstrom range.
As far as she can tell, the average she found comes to 24.0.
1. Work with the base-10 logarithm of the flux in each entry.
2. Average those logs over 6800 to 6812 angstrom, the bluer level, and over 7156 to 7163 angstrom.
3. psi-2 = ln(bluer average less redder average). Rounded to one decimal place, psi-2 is -2.4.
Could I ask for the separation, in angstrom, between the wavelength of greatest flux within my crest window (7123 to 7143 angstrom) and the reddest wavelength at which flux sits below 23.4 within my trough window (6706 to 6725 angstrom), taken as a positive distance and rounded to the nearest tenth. 401.7 angstrom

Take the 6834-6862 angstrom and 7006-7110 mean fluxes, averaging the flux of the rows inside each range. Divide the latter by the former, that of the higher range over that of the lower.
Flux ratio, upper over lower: 0.95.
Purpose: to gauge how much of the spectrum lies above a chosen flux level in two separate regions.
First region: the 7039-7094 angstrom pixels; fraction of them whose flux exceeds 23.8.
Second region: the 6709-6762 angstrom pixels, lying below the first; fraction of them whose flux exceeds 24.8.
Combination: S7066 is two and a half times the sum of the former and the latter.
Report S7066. 2.2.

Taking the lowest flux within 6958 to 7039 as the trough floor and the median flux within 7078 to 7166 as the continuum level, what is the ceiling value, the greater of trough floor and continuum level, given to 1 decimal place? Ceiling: 23.2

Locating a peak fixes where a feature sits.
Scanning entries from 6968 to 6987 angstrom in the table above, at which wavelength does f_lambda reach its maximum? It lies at 6982.04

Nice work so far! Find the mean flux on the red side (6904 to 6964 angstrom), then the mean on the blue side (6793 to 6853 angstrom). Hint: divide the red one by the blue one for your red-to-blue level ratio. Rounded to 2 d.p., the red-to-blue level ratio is 0.94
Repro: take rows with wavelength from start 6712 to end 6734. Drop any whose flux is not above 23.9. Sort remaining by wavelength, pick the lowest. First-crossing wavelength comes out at 6729.50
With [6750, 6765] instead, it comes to 6751.23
